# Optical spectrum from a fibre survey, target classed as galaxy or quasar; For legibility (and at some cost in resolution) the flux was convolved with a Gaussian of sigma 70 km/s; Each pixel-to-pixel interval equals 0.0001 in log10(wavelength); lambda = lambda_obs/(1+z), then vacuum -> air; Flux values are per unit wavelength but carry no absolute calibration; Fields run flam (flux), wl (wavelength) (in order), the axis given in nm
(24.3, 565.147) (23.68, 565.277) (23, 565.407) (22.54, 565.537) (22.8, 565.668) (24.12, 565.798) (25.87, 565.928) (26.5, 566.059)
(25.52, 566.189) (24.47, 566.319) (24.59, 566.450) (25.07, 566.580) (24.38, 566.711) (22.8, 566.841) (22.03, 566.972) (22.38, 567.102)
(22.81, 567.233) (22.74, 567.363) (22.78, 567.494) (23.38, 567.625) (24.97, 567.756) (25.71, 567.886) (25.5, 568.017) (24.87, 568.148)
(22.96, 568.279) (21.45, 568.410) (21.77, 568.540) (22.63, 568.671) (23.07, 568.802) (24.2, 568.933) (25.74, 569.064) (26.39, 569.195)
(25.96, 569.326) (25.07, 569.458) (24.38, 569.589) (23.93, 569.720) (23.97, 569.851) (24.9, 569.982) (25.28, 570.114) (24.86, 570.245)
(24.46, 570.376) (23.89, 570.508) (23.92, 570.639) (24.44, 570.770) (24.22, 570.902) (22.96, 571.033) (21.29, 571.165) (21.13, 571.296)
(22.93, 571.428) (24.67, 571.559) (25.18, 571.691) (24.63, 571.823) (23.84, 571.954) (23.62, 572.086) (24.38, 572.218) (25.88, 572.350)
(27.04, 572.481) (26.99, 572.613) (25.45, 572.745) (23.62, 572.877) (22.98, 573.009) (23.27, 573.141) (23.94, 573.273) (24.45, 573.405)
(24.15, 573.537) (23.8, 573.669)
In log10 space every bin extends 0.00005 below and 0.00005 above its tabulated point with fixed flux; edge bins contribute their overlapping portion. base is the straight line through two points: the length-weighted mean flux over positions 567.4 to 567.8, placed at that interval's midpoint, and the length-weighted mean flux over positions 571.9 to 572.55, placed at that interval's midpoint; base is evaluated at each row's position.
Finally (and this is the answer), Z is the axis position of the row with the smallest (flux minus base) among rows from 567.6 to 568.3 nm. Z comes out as 568.279 nm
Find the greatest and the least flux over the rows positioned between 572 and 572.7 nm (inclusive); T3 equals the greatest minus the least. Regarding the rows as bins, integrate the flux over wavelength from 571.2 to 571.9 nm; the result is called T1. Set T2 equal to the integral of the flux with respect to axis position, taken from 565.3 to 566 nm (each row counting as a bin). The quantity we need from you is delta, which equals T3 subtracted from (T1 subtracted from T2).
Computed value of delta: -3.4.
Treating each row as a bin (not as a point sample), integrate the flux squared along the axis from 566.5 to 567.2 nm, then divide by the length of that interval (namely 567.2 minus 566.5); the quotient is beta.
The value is 546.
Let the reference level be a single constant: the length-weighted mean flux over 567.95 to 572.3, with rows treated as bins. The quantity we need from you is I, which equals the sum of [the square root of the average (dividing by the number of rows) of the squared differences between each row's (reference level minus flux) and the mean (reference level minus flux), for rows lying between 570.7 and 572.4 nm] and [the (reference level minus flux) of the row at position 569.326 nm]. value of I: -1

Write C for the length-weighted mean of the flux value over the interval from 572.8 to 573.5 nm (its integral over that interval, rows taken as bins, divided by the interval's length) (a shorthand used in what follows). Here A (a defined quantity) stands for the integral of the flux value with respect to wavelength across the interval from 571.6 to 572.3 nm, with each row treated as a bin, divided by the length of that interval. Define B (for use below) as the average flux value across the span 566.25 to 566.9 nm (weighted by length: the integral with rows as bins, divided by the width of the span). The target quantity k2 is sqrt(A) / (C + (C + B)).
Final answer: 0.0688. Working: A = 24.3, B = 24.3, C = 23.7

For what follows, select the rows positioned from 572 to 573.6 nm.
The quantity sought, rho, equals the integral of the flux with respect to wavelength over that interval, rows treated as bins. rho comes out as 39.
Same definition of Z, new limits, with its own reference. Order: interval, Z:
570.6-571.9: 571.296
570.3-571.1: 571.033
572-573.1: 573.009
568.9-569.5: 568.933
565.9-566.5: 566.319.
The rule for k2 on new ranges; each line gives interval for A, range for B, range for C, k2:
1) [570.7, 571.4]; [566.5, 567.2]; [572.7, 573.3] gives 0.0674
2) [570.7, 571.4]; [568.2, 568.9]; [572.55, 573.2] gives 0.0669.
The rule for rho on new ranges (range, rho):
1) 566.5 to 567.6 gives 25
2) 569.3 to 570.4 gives 27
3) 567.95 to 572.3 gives 104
